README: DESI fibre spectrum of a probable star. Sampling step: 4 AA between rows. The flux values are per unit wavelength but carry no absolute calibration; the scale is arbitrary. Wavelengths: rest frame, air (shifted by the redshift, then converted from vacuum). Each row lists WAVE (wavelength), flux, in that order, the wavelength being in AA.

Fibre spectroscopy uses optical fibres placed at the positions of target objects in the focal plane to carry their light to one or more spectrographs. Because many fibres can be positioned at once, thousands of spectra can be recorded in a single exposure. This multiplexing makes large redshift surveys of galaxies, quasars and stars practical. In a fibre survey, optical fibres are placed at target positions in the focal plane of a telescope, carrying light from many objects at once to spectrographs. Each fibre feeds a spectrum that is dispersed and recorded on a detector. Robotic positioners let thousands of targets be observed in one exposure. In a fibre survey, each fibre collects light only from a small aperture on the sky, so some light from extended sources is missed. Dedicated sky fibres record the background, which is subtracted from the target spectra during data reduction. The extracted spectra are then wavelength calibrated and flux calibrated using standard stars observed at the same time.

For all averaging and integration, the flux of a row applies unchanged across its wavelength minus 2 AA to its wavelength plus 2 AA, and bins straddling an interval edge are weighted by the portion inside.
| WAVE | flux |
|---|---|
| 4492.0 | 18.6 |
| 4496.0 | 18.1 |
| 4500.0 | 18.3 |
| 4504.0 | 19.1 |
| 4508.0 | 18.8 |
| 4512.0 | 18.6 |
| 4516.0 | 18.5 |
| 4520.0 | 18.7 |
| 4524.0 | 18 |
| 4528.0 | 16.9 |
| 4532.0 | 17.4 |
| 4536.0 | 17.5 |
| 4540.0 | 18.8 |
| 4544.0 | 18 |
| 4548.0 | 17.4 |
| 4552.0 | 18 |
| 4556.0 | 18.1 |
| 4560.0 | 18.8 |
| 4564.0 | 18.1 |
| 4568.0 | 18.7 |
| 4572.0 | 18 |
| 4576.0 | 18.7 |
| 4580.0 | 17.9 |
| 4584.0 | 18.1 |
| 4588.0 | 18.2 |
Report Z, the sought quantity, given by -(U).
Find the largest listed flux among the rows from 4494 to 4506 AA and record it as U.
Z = -19.1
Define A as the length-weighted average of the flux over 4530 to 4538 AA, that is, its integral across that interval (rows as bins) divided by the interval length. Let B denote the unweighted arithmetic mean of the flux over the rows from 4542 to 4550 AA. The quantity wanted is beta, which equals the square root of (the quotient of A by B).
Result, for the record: 0.99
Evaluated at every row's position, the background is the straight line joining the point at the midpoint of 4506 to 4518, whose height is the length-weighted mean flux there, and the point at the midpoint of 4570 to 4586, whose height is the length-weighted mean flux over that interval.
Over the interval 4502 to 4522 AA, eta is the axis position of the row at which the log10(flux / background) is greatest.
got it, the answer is 4504.0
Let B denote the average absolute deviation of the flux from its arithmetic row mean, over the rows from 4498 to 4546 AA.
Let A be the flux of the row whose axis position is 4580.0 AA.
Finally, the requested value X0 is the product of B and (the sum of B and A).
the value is 10.1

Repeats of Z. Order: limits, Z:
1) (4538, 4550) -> -18.8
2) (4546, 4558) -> -18.1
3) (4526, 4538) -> -17.5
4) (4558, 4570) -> -18.8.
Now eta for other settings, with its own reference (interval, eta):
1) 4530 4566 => 4560.0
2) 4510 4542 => 4540.0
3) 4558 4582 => 4576.0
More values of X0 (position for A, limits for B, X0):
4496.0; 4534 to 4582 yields 7.2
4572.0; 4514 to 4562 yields 8.8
